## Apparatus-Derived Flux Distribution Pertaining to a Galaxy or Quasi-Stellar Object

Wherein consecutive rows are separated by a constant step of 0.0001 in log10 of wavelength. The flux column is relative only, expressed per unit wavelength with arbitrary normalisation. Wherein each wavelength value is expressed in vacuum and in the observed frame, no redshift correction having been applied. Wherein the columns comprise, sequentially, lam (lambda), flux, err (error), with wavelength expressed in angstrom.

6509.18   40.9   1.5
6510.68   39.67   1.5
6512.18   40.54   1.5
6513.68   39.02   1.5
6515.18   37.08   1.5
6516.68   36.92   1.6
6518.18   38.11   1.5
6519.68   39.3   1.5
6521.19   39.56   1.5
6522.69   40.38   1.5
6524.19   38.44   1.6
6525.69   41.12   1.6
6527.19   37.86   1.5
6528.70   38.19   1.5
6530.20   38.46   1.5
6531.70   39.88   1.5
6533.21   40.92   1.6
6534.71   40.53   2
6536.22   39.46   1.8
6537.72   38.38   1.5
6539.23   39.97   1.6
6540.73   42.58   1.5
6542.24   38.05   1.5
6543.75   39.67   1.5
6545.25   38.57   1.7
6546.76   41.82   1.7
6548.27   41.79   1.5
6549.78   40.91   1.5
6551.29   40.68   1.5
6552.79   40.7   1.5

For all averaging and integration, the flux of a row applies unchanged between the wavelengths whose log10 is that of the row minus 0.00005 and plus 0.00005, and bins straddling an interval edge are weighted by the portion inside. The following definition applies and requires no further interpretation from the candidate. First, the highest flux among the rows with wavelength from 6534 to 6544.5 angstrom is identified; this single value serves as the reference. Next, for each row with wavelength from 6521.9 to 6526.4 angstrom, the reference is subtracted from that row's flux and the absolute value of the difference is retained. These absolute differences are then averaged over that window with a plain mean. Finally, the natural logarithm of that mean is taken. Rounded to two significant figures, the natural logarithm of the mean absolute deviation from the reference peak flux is 0.96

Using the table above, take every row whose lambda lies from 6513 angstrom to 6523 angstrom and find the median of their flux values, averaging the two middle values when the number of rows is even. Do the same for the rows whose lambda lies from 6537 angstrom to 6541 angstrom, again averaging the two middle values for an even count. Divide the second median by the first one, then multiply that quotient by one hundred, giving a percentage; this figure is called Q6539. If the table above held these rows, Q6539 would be 102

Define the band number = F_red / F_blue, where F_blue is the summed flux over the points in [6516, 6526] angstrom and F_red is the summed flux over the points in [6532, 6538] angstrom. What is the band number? 0.6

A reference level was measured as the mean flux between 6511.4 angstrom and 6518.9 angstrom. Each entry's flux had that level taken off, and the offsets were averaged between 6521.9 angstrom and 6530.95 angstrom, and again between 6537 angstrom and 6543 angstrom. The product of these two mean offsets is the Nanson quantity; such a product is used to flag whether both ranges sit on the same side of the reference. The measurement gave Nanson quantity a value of 1.0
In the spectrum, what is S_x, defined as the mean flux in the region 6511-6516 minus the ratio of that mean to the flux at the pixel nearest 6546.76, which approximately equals 38.0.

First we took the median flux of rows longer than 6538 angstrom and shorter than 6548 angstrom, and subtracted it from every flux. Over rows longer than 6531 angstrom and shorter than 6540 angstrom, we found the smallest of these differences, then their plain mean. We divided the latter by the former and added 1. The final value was 0.97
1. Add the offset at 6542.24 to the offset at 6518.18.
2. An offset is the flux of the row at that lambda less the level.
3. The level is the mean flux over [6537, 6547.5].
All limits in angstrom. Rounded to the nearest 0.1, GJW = -3.6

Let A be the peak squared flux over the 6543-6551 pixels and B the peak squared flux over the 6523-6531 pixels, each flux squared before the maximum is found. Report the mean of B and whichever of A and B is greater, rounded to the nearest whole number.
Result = 1720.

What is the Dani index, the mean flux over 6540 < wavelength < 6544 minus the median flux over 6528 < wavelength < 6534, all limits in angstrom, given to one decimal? 0.9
